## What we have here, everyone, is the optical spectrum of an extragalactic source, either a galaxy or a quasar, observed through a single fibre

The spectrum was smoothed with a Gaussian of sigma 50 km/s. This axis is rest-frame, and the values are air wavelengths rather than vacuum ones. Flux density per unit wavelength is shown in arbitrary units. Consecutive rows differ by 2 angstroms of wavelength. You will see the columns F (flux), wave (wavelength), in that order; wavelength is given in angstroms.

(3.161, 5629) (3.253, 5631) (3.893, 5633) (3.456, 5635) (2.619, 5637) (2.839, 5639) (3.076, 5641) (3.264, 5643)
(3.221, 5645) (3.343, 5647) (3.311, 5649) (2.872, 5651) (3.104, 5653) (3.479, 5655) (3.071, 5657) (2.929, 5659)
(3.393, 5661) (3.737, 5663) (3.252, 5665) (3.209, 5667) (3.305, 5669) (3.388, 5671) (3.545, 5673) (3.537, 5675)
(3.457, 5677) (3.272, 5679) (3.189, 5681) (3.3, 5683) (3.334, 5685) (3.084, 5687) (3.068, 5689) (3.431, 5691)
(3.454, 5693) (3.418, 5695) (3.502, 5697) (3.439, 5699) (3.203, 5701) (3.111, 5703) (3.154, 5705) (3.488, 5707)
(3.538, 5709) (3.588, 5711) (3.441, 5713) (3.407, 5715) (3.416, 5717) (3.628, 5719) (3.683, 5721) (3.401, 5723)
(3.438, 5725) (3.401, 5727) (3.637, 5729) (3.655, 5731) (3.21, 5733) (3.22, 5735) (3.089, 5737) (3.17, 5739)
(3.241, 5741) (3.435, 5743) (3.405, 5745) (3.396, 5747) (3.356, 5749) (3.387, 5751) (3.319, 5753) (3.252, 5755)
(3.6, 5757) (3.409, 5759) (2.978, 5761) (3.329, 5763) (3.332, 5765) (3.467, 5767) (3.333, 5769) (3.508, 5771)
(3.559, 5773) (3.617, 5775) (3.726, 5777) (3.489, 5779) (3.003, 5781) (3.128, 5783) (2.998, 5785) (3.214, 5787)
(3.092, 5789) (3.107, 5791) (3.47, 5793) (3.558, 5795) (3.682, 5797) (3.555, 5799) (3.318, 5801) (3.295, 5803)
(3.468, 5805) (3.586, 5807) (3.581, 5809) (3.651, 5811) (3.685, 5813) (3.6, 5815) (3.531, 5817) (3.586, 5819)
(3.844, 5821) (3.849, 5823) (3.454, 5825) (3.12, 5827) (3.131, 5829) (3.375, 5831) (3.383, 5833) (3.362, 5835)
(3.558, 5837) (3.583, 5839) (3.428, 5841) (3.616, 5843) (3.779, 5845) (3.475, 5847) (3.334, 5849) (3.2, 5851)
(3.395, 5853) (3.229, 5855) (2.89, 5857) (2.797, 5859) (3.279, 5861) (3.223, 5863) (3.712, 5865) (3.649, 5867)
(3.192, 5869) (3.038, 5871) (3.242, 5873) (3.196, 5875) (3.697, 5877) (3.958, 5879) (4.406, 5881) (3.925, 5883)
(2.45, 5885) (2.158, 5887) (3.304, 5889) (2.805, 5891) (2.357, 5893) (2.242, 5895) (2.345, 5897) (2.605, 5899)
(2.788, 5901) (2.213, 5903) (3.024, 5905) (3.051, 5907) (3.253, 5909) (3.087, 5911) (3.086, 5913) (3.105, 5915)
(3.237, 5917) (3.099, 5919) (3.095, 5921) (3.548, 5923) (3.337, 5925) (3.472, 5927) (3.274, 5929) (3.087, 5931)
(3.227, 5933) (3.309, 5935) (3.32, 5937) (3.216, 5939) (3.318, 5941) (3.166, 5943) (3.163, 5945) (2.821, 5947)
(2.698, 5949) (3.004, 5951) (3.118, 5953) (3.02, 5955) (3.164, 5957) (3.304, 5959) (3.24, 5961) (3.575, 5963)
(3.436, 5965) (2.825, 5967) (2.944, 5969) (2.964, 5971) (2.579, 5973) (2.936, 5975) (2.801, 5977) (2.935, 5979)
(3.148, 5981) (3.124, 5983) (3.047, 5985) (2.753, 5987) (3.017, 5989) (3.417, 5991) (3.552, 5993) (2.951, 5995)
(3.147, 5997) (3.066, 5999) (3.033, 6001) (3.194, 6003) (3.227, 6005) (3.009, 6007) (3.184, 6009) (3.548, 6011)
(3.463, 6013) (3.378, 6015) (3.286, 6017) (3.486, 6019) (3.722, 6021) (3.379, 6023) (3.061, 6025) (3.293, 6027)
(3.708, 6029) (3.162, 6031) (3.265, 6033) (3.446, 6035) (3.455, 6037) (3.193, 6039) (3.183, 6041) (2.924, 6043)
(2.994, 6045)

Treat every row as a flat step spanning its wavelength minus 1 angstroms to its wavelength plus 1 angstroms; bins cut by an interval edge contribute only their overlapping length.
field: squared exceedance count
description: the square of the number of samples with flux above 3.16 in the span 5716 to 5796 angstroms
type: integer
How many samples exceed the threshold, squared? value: 1089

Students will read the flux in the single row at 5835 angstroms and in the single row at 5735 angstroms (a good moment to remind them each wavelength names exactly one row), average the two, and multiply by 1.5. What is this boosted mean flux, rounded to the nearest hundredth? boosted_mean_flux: 4.94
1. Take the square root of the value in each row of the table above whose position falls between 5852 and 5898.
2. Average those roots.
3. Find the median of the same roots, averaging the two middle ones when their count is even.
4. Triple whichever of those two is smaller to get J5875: 5.30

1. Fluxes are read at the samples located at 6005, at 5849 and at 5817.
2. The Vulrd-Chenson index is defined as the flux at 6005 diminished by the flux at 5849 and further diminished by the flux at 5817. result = -3.6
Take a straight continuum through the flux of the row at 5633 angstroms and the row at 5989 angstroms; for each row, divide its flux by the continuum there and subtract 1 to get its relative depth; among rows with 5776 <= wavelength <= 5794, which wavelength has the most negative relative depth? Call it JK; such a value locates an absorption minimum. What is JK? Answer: 5781 angstroms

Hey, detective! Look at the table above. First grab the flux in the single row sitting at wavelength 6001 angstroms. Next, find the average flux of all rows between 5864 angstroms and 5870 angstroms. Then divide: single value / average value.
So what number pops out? 0.86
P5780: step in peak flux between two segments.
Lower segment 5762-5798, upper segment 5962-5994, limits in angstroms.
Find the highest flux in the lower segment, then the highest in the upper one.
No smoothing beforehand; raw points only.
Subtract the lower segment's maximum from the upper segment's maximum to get -0.15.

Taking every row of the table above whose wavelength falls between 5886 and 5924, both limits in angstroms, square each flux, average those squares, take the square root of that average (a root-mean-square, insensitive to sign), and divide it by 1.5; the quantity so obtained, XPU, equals 1.93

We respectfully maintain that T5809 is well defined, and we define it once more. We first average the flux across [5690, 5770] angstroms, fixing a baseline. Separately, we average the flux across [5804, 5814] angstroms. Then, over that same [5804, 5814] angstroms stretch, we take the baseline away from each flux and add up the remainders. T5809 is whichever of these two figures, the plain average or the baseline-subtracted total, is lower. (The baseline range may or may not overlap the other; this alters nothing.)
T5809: 1.1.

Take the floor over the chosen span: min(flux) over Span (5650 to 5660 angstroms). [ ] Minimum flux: 2.872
